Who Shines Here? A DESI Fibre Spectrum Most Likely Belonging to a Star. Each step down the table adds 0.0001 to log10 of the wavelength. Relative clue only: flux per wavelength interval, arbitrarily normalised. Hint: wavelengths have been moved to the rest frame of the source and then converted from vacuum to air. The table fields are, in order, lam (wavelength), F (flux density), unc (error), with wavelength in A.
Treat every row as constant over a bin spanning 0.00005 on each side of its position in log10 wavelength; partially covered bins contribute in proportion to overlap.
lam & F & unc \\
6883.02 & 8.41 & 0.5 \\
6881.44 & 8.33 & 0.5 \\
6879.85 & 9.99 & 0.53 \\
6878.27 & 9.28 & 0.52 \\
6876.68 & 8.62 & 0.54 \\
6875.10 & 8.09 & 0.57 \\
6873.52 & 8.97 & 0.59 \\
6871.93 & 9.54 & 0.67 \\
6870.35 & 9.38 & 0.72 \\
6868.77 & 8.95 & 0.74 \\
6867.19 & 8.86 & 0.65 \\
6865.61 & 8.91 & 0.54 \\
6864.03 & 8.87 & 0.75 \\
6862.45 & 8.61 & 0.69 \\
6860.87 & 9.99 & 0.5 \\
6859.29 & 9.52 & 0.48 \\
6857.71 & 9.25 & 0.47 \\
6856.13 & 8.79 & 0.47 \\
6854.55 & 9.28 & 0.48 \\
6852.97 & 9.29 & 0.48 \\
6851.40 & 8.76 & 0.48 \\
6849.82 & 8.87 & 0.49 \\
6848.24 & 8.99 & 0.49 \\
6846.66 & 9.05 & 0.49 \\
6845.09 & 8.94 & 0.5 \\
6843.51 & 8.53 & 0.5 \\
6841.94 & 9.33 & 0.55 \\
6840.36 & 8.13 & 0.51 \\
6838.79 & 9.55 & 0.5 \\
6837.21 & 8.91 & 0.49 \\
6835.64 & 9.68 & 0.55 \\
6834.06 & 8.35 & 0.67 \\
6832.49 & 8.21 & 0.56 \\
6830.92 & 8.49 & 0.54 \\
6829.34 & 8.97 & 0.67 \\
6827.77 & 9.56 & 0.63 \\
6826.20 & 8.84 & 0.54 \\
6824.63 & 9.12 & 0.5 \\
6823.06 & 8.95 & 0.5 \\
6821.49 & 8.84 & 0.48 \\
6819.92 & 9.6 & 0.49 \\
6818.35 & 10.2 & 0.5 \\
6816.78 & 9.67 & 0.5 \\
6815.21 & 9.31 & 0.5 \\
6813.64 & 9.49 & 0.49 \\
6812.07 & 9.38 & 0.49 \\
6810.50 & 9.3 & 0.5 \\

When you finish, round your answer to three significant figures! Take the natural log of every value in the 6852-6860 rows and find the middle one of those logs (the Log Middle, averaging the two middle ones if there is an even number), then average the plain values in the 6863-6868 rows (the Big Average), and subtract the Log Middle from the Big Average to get 6.65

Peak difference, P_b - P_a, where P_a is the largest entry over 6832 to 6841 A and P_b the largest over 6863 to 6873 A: -0.14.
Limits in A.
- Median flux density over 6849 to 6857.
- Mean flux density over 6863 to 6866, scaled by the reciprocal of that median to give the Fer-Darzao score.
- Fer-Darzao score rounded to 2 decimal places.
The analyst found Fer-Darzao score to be 1.00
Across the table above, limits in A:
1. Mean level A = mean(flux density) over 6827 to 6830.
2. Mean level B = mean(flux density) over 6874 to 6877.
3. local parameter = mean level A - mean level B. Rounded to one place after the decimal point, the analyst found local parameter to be 0.9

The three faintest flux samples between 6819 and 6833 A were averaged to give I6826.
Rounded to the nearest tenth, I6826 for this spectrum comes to 8.5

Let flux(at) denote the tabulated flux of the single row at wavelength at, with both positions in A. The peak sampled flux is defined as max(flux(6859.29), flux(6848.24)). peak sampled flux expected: 9.5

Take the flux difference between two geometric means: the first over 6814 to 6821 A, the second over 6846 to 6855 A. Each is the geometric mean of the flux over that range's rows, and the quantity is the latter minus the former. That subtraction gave -0.7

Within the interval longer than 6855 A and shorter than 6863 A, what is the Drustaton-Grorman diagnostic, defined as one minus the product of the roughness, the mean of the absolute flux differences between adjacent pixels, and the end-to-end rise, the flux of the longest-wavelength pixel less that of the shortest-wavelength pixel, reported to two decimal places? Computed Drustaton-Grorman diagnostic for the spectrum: 1.12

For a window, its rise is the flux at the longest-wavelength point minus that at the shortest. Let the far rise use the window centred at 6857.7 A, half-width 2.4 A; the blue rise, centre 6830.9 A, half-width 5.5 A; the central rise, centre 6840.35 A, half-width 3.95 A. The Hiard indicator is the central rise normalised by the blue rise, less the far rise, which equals -1.2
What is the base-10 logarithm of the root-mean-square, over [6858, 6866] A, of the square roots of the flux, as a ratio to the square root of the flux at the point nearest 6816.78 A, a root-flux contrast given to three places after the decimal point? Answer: -0.011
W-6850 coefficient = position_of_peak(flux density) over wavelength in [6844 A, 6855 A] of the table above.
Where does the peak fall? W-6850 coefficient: 6852.97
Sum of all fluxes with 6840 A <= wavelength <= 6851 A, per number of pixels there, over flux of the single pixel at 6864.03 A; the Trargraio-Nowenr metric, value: 1.00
